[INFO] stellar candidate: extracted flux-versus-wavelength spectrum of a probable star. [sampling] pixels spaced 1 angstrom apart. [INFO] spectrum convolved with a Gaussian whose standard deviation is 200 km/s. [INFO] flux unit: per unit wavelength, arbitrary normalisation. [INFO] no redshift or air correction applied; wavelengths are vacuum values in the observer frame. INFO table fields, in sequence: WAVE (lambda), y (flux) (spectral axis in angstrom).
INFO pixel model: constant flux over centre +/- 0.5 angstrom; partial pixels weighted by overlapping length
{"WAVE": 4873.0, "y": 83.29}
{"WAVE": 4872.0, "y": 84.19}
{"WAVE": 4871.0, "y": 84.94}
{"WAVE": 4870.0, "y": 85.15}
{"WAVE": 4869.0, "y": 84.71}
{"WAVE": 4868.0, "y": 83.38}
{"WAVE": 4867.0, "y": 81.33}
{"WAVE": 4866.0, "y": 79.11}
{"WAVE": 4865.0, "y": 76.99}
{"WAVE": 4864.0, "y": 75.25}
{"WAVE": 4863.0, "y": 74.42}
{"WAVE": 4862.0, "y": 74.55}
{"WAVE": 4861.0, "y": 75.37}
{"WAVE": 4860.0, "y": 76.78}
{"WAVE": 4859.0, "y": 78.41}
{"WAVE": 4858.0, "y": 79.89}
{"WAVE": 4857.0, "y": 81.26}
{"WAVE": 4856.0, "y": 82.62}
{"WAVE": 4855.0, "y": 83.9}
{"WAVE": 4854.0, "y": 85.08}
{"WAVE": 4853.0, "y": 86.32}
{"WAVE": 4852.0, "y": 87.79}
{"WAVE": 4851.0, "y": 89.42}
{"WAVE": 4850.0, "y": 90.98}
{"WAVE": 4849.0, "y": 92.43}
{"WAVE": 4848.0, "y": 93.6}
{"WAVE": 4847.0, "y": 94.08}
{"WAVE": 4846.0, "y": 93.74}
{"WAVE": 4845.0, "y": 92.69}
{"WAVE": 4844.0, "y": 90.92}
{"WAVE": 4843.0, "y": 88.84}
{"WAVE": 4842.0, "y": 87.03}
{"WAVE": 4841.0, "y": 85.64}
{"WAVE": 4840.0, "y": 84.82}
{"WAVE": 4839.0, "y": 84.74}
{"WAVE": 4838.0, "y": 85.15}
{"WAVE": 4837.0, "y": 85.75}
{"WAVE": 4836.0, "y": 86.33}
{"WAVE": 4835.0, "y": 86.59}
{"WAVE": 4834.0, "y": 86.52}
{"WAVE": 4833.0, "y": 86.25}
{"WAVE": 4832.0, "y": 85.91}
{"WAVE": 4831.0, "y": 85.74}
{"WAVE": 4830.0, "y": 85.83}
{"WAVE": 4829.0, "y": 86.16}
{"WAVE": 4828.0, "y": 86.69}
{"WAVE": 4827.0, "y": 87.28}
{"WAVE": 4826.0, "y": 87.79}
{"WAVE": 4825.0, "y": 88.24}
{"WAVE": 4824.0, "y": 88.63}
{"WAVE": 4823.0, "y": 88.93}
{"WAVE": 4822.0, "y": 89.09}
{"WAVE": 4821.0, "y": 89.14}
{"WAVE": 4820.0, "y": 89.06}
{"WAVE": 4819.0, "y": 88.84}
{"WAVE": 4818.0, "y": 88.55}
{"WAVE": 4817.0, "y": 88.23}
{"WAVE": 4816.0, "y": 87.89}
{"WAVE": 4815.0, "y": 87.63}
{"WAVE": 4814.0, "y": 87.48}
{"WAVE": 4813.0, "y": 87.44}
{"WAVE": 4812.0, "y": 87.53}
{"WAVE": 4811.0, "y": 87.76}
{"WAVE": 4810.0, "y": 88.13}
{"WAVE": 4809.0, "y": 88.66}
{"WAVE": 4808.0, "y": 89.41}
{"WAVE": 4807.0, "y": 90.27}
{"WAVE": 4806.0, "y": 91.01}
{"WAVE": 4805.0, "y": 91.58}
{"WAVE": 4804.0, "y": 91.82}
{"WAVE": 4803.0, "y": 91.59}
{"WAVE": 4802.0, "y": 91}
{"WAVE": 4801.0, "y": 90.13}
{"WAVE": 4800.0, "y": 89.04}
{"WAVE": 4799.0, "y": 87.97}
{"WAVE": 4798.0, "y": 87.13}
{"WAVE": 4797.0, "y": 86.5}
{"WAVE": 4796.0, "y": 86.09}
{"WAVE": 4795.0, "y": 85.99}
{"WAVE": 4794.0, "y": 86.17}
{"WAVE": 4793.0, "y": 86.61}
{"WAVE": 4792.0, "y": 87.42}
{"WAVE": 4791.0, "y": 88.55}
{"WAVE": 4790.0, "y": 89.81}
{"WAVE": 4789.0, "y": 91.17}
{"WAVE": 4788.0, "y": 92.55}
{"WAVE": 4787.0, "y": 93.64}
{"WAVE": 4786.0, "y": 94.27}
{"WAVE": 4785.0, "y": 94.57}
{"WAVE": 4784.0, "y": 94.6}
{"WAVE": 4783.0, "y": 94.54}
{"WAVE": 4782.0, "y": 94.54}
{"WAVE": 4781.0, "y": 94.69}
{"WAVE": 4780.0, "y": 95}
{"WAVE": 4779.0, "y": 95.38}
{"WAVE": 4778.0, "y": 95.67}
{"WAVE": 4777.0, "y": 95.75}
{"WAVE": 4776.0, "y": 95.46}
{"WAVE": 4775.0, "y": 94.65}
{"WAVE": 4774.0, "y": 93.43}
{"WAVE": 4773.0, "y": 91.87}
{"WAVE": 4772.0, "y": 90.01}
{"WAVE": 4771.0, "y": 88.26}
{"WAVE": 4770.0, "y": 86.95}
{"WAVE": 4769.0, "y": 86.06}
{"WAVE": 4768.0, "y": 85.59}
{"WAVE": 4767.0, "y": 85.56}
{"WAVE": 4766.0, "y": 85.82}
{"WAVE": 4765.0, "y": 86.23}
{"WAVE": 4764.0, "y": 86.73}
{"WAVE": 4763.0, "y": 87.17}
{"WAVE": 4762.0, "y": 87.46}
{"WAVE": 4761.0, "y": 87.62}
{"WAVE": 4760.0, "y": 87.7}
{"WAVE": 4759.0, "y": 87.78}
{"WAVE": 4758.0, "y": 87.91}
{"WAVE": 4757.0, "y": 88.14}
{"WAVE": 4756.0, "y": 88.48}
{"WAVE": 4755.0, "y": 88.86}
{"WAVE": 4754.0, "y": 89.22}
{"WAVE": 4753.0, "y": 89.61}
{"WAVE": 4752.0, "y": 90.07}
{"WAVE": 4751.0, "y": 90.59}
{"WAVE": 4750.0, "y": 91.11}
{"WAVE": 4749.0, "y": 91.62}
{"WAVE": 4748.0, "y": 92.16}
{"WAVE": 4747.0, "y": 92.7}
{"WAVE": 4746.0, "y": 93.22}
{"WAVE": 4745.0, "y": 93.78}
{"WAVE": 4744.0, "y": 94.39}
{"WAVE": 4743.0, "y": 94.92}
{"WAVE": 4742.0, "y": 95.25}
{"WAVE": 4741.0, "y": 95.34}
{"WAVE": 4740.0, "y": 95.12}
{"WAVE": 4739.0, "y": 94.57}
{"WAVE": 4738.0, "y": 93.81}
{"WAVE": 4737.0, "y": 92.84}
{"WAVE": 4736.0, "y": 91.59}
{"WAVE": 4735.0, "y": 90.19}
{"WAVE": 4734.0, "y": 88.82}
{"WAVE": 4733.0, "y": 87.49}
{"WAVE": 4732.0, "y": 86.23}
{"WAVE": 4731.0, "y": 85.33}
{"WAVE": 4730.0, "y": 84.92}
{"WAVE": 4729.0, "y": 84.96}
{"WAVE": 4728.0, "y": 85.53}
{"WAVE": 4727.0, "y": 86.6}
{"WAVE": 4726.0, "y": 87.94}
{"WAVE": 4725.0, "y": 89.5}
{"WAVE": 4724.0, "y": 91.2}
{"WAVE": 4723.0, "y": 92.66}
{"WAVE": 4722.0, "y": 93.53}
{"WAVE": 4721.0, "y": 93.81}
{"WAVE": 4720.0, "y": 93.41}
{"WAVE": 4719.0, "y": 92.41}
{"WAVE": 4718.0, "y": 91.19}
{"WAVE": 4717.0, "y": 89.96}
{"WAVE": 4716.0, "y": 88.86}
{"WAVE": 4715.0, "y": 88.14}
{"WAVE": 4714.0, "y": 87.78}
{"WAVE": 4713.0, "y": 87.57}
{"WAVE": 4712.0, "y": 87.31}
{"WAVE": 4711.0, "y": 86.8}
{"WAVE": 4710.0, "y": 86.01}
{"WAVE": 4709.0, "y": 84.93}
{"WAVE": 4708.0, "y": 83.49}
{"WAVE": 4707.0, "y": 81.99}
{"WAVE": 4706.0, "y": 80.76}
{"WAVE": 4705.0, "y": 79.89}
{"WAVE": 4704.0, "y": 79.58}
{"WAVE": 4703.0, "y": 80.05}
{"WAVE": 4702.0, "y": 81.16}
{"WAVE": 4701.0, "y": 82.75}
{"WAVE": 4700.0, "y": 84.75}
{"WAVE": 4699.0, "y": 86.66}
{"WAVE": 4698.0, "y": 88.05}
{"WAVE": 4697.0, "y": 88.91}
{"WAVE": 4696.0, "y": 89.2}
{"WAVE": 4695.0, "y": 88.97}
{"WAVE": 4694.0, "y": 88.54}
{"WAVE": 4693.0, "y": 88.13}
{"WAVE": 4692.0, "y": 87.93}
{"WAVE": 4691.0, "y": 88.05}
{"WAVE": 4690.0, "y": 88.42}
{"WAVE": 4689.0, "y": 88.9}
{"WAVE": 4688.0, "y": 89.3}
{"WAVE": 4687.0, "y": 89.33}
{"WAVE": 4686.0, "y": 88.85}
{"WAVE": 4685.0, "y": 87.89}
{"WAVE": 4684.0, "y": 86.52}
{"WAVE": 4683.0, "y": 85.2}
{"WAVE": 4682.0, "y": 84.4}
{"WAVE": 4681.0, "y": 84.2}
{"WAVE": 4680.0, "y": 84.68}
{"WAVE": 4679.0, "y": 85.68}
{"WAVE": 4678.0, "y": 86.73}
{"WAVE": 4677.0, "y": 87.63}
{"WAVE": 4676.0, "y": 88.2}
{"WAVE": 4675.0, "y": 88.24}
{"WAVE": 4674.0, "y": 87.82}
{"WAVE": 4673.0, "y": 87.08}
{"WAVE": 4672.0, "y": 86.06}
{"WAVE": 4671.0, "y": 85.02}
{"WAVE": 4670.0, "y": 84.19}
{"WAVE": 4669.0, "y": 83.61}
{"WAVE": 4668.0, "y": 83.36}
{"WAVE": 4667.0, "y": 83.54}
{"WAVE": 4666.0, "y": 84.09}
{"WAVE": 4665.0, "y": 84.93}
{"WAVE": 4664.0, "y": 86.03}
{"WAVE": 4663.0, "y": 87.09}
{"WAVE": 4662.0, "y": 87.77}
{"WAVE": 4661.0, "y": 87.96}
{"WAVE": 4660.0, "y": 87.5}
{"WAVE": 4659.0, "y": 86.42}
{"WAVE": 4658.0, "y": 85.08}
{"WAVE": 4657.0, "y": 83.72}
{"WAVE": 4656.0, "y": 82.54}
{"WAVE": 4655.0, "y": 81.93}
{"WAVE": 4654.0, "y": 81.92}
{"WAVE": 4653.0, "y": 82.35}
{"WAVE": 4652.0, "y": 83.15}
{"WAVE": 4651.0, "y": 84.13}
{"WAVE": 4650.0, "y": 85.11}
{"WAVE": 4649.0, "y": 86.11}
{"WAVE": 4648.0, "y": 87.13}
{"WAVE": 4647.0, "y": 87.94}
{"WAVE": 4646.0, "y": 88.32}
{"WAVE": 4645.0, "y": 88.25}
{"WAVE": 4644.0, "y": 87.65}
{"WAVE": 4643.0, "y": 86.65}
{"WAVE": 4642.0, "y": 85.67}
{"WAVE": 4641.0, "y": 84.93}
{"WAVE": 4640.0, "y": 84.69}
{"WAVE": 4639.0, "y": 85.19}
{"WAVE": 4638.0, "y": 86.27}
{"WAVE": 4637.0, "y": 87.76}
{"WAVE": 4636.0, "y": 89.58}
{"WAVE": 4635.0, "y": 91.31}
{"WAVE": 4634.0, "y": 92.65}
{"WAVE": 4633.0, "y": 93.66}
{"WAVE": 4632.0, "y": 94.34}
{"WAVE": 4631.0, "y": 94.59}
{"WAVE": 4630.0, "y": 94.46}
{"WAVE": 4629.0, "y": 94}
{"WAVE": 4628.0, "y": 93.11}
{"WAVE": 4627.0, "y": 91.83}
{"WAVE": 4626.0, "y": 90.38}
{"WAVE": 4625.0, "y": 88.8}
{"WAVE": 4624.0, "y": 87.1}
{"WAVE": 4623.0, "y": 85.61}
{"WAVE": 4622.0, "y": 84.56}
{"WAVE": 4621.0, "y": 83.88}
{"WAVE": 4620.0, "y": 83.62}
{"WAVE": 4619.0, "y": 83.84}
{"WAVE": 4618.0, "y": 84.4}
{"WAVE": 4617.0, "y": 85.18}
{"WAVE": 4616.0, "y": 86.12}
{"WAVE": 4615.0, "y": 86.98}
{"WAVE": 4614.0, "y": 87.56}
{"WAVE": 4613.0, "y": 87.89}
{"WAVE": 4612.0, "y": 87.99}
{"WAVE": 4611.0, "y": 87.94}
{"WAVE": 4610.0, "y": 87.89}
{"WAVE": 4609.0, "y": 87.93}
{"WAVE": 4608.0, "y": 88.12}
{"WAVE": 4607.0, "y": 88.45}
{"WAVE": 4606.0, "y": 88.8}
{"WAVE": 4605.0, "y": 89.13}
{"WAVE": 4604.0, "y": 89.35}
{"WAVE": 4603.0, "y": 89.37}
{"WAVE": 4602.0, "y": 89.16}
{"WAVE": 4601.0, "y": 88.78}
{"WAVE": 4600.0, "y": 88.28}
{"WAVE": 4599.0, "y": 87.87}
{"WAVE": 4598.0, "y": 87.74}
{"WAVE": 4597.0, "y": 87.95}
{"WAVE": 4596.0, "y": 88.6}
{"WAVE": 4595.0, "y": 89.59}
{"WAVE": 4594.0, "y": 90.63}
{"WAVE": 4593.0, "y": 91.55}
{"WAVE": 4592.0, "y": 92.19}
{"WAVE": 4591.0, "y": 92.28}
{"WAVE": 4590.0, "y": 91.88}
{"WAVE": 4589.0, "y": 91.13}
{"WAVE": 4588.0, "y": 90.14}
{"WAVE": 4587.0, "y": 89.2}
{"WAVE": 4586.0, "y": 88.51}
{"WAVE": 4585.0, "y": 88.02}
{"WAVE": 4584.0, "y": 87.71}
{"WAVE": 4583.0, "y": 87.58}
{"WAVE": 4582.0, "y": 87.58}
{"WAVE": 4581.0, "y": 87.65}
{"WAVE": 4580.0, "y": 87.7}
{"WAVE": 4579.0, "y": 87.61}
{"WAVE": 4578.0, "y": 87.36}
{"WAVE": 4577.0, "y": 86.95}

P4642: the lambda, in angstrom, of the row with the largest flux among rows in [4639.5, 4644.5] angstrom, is 4644.0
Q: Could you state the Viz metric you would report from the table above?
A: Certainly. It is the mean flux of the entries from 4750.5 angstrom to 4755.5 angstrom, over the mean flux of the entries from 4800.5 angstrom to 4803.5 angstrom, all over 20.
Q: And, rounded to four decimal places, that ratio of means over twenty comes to 0.0493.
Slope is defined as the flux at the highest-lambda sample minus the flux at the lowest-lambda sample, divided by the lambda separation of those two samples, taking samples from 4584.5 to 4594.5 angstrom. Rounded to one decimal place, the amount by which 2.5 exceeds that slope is 2.2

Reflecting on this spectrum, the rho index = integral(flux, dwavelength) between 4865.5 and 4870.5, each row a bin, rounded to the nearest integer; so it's 414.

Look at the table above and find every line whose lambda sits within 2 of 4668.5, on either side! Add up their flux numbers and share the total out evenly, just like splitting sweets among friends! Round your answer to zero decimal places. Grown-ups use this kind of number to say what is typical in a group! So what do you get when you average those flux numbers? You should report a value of 84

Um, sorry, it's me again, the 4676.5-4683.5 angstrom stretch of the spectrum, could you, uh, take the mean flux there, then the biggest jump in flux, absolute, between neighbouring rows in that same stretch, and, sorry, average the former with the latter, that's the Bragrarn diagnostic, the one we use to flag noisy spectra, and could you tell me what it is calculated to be 43.3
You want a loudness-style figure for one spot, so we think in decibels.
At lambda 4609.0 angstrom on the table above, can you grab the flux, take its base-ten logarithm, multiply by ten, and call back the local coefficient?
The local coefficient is 19.4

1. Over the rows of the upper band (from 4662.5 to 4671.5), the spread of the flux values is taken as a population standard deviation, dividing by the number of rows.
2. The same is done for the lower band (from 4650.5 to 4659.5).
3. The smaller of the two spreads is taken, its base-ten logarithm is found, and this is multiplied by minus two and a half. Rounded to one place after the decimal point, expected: -0.2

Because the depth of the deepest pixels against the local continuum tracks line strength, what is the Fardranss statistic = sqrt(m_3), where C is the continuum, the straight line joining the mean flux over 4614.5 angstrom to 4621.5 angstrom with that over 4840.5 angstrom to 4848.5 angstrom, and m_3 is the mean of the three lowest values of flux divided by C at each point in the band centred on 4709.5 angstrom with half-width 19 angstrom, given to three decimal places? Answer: 0.957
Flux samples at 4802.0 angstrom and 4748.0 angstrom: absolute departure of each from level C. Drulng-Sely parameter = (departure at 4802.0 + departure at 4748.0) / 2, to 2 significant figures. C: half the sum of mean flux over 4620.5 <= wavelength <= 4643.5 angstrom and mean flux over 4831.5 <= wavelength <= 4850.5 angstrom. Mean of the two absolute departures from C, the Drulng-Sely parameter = 2.7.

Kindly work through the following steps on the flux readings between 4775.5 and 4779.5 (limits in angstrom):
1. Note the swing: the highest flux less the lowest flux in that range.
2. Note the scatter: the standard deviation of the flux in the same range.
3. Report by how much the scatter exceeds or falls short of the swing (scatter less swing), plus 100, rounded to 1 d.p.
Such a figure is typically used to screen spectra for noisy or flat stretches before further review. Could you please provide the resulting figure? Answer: 99.8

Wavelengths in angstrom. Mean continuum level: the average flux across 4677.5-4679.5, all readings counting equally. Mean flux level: 86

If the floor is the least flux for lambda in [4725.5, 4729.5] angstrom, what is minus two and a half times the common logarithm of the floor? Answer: -4.82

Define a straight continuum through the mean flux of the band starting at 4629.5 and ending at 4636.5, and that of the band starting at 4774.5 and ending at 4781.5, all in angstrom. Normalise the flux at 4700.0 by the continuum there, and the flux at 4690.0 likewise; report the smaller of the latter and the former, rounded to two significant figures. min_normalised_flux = 0.90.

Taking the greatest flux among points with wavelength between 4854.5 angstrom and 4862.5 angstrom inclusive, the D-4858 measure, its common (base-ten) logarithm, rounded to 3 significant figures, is 1.92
